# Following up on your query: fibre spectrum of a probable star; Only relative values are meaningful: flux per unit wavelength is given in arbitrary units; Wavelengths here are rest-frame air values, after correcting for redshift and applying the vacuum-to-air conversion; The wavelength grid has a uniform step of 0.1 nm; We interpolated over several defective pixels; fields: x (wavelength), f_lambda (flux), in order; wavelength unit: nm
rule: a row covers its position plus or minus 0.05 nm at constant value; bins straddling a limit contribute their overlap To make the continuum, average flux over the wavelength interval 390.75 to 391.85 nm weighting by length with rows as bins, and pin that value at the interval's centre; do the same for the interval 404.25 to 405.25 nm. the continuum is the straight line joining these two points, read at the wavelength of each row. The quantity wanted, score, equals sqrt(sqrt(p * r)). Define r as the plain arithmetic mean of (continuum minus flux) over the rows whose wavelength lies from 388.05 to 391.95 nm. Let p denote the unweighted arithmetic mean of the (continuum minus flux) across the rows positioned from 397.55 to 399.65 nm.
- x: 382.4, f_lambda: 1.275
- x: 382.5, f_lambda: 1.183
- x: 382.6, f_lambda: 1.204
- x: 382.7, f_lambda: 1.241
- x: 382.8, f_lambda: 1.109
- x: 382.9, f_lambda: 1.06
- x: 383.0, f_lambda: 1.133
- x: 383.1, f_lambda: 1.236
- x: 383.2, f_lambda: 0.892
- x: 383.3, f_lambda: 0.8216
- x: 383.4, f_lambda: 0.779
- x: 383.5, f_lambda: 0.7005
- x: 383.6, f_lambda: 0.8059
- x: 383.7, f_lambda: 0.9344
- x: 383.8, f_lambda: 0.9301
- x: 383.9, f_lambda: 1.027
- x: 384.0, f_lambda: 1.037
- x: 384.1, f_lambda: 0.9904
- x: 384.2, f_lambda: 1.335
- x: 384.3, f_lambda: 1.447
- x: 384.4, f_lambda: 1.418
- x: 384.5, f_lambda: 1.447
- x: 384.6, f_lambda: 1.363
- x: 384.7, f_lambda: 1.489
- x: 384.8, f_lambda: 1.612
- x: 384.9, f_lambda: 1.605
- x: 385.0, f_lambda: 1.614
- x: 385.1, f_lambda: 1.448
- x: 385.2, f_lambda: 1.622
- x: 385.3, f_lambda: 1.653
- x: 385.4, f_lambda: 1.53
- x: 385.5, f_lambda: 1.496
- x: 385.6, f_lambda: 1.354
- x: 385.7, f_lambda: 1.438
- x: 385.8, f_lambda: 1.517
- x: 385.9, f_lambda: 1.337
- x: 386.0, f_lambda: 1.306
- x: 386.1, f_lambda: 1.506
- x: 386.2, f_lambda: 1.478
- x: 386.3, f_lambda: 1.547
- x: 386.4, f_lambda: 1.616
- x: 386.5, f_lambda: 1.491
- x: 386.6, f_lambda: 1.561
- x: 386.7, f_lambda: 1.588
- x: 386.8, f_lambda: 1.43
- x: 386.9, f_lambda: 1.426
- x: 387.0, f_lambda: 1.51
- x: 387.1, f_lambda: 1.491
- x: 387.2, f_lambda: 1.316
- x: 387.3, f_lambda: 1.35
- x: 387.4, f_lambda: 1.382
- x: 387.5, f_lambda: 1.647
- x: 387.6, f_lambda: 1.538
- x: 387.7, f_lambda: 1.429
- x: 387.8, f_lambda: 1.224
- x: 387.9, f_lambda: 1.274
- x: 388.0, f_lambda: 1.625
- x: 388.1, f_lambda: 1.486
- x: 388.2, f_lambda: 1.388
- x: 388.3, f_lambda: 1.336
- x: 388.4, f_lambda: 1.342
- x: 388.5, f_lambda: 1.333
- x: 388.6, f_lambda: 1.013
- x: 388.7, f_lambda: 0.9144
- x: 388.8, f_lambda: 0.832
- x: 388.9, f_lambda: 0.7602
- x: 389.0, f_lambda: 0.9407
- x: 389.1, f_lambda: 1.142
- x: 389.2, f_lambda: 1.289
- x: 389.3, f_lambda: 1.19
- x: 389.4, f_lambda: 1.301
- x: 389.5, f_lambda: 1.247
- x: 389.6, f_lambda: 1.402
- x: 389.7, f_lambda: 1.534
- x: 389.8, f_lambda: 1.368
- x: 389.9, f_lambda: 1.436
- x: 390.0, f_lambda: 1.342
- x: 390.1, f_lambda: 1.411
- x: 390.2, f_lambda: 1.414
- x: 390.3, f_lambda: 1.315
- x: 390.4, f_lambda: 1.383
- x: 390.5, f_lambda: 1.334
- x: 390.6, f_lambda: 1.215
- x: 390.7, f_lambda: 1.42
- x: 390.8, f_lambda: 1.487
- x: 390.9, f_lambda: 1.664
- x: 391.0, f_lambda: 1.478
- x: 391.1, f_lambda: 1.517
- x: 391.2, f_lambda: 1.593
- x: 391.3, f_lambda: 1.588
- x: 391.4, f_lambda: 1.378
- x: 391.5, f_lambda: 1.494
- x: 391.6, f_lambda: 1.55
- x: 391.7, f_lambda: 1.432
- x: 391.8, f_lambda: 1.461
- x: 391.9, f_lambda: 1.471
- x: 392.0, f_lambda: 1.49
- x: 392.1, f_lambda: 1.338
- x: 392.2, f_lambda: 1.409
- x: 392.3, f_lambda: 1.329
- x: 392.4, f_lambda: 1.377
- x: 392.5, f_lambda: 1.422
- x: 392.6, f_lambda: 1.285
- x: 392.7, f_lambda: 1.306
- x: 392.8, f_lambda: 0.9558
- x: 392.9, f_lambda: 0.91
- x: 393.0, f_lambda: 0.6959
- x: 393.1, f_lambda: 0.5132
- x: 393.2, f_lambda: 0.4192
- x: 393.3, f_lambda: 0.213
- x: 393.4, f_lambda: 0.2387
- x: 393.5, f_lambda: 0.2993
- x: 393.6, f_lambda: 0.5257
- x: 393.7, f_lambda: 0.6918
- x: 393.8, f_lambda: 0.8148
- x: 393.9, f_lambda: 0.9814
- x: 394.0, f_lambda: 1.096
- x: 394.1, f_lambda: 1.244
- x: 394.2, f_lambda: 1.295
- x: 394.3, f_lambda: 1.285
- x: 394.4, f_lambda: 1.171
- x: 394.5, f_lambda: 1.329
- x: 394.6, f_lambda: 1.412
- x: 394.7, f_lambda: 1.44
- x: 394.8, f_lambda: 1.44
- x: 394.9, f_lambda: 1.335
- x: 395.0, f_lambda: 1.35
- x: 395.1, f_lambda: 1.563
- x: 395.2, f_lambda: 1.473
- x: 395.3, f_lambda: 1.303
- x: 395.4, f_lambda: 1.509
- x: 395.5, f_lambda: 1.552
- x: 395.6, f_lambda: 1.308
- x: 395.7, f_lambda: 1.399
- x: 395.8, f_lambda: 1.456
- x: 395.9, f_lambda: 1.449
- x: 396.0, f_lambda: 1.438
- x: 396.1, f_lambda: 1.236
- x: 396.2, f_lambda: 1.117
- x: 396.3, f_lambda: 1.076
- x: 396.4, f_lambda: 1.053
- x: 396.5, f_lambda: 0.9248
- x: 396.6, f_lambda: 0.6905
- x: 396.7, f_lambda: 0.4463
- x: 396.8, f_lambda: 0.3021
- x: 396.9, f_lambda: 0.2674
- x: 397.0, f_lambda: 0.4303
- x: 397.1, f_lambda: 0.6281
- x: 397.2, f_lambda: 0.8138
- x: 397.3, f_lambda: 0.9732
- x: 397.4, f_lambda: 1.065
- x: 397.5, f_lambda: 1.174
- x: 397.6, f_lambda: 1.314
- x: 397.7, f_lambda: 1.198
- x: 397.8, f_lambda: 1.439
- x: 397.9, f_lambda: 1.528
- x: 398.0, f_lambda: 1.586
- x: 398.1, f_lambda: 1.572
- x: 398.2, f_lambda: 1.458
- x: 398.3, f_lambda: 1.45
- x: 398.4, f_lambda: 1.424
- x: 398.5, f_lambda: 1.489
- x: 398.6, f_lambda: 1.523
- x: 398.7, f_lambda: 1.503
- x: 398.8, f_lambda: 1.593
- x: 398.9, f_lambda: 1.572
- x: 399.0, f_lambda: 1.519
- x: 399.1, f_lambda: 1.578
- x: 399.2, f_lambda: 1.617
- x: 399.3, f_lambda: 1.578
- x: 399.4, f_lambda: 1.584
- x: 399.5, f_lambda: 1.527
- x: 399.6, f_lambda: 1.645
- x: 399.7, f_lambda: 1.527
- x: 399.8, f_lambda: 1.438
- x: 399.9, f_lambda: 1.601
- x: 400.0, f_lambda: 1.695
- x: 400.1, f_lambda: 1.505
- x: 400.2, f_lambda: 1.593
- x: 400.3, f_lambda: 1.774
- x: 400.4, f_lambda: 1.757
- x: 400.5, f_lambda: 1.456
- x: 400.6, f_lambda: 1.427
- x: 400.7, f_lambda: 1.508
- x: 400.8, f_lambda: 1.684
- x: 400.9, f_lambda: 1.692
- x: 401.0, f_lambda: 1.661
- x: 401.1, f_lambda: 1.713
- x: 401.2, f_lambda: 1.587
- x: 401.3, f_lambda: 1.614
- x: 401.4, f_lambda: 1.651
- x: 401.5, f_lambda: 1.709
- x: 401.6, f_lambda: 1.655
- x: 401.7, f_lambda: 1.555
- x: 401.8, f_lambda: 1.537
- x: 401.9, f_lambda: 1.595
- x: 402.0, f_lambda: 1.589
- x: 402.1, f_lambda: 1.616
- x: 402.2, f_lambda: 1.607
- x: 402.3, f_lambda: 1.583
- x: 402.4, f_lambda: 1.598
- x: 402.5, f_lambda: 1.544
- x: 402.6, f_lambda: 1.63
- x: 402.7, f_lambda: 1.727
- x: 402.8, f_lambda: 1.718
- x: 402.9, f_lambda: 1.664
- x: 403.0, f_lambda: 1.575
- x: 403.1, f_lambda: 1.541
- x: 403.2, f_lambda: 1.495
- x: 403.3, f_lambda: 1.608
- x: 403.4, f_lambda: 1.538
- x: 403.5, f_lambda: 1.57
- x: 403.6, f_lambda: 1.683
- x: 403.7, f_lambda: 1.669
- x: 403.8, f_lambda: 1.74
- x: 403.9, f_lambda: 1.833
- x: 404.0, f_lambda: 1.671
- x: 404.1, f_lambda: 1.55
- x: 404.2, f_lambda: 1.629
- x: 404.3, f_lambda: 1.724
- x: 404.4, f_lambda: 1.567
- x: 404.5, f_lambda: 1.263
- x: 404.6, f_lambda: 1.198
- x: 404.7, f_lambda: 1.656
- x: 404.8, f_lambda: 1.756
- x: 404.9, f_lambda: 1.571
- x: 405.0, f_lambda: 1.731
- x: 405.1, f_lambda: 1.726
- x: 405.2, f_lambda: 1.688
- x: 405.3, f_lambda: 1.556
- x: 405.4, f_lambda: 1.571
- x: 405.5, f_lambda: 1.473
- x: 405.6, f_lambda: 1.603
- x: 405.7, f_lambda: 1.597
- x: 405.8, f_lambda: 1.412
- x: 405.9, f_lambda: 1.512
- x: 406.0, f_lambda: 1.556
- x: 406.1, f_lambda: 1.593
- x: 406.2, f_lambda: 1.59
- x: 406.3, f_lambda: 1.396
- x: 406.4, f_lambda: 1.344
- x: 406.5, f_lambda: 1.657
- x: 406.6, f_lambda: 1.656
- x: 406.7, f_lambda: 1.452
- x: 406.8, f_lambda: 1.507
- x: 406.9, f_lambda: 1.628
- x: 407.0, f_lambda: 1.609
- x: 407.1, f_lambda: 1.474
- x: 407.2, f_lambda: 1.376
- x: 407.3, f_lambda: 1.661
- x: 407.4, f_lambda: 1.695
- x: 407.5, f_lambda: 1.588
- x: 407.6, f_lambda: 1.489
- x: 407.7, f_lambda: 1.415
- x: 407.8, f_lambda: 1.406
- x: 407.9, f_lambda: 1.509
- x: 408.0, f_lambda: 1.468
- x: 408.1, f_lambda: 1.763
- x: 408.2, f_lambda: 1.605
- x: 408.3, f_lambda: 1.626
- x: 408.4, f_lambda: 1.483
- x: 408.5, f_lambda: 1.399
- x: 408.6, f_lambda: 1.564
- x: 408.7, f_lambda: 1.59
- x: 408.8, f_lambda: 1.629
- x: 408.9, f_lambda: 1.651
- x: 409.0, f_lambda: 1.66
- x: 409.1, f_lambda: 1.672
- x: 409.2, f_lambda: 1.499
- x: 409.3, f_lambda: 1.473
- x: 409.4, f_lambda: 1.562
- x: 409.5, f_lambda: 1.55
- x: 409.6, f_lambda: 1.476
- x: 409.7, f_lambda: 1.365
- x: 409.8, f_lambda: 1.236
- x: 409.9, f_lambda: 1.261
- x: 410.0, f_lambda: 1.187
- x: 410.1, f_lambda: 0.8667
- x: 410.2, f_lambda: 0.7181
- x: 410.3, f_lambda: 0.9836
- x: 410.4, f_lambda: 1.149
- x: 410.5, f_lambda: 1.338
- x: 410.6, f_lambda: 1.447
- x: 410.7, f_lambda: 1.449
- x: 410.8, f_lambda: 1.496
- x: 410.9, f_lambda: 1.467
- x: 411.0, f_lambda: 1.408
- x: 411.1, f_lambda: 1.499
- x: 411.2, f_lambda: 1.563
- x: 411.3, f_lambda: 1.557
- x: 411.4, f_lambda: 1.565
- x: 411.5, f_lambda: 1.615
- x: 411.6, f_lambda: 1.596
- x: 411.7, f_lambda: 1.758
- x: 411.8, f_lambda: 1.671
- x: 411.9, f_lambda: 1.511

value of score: 0.293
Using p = 0.04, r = 0.17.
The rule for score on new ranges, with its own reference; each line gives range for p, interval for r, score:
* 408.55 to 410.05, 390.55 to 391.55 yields 0.242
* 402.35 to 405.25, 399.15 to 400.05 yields 0.160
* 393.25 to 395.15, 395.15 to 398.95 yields 0.640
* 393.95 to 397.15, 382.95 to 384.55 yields 0.629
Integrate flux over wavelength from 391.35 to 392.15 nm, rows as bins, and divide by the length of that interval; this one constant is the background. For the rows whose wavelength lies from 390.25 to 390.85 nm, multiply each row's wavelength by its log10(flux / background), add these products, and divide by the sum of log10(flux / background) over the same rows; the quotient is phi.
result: 390.48 nm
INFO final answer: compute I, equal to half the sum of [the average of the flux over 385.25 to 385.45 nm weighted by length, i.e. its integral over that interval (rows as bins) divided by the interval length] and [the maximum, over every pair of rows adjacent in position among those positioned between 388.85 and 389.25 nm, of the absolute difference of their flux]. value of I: 0.90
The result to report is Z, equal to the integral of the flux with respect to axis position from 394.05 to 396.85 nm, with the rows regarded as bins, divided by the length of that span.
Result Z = 1.2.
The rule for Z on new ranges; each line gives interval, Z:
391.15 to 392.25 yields 1.5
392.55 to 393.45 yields 0.7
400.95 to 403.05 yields 1.6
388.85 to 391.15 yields 1.3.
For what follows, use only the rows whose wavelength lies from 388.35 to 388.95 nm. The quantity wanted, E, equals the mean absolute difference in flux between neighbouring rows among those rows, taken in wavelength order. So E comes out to 0.12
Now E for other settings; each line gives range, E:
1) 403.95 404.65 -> 0.14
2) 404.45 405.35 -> 0.14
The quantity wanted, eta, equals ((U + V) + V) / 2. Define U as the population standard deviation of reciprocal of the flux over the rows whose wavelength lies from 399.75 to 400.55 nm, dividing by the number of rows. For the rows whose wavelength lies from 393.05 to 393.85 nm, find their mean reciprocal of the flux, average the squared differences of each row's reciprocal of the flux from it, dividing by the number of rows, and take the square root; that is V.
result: 1.23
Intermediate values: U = 0.048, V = 1.21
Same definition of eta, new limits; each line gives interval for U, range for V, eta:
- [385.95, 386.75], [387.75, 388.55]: 0.08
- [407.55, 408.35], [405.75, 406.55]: 0.07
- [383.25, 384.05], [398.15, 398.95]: 0.10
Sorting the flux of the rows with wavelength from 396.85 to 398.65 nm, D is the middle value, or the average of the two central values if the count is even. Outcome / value 1.37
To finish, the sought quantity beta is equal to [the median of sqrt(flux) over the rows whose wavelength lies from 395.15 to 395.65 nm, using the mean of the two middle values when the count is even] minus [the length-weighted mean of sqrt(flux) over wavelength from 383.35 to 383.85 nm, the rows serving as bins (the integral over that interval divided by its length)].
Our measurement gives 0.30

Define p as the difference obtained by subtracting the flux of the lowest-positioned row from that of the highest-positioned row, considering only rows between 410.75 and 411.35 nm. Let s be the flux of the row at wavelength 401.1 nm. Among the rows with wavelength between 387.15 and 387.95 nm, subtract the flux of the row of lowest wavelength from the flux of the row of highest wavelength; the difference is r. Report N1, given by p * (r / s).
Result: 0.00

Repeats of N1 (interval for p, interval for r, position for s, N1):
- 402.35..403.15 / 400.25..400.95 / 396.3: 0.00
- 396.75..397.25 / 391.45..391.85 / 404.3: -0.01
